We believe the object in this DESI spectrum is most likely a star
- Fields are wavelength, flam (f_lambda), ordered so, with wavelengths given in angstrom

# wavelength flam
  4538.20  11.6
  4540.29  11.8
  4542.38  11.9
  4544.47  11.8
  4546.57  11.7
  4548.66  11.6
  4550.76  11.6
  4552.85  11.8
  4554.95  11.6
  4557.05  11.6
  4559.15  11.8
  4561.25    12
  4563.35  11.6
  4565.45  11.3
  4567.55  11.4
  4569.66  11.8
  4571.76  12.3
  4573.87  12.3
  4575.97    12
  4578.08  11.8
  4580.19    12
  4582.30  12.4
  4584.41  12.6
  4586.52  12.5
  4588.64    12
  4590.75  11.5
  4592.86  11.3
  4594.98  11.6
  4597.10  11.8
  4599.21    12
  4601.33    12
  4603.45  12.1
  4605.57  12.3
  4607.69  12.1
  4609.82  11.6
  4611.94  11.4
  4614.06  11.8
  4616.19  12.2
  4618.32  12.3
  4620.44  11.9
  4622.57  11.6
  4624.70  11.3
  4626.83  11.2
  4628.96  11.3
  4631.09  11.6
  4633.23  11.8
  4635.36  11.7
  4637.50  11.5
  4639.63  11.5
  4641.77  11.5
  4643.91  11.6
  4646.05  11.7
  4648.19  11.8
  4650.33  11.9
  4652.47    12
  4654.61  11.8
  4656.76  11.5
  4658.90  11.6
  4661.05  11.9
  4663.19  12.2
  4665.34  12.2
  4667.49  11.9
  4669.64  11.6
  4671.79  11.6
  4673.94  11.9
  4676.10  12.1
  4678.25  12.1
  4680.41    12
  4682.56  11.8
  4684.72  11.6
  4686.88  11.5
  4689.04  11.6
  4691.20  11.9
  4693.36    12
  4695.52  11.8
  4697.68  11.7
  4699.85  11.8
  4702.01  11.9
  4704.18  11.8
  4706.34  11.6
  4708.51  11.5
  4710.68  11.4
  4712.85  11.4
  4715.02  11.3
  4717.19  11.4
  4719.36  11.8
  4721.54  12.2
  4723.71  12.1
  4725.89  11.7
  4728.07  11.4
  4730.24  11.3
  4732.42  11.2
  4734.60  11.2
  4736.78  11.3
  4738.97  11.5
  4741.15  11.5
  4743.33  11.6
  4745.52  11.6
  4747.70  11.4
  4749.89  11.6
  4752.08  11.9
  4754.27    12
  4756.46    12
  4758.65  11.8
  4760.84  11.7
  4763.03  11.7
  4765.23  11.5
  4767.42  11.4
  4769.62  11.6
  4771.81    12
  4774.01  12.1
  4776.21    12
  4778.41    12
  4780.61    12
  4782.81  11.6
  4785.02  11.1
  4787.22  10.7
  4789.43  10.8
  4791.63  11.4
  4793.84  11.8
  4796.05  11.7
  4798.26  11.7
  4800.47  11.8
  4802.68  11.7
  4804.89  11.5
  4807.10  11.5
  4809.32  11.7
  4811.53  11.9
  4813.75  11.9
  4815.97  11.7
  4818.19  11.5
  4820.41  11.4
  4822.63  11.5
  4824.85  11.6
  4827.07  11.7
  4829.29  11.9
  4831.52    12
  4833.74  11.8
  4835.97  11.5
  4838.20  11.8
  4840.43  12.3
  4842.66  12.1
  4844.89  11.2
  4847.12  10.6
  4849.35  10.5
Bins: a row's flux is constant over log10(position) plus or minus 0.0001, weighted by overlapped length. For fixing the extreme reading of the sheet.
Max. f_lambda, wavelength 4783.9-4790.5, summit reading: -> 11.1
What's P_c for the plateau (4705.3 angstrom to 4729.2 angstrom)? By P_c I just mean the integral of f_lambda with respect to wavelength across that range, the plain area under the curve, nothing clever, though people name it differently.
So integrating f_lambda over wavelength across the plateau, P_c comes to 278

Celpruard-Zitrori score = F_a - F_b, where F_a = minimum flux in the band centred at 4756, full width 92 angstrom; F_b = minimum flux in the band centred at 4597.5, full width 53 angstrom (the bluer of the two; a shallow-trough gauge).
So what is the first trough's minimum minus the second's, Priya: -0.6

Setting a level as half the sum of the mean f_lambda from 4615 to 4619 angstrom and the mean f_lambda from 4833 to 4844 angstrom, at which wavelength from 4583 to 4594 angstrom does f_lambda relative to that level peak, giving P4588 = 4584.41 angstrom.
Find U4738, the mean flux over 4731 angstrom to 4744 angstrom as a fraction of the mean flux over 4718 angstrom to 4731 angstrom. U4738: 0.97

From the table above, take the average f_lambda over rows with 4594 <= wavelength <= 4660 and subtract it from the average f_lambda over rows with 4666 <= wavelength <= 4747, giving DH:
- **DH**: -0.08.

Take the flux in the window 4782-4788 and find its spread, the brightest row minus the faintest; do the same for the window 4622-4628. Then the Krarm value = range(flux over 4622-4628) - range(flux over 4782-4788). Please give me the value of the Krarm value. -0.50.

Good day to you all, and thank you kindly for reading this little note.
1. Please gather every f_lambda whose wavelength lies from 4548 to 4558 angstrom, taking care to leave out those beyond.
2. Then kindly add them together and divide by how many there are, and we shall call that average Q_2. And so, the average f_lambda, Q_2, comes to 11.6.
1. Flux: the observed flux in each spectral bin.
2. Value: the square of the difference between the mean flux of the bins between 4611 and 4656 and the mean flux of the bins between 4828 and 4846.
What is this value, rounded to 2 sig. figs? 0.019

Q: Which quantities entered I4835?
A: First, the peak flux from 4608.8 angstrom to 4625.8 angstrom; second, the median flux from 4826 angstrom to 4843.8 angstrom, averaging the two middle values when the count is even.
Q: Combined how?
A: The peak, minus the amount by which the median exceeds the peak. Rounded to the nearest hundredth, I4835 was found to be 12.75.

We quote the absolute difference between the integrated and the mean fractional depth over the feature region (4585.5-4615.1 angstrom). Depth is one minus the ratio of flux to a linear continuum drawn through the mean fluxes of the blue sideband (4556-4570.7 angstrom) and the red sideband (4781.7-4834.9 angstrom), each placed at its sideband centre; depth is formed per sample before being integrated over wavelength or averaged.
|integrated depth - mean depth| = 0.55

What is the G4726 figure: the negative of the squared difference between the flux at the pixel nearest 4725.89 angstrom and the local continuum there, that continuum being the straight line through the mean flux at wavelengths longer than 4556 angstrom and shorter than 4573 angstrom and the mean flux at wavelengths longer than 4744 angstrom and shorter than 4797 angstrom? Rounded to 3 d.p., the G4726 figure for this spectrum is -0.002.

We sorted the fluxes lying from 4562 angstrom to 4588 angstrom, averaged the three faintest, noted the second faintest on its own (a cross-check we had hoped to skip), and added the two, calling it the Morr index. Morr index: 22.8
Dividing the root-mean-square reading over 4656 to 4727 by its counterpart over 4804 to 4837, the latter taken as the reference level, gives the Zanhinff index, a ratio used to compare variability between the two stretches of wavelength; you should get 1.01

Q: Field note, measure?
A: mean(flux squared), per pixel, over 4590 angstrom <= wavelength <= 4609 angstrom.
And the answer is 141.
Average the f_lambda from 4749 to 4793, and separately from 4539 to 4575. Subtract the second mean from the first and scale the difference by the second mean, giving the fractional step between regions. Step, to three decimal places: -0.010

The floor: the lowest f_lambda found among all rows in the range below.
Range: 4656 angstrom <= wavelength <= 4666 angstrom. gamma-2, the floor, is 11.5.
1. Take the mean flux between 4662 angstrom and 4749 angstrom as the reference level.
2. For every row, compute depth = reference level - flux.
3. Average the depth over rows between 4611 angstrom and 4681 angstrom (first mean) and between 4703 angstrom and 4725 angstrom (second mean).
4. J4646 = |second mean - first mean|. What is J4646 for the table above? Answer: 0.11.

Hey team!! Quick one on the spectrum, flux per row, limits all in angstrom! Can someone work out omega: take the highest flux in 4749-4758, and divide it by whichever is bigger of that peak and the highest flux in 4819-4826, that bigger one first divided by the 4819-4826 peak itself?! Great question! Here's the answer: 11.6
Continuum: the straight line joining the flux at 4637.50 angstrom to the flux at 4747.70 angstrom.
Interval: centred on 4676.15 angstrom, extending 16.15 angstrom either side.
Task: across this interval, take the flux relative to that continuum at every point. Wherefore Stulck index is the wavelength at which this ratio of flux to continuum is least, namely 4686.88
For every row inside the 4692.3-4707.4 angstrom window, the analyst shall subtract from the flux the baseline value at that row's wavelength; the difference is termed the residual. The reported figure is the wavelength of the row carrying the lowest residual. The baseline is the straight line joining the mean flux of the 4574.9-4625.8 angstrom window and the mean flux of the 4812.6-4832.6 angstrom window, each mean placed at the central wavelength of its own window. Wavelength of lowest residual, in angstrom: 4706.34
